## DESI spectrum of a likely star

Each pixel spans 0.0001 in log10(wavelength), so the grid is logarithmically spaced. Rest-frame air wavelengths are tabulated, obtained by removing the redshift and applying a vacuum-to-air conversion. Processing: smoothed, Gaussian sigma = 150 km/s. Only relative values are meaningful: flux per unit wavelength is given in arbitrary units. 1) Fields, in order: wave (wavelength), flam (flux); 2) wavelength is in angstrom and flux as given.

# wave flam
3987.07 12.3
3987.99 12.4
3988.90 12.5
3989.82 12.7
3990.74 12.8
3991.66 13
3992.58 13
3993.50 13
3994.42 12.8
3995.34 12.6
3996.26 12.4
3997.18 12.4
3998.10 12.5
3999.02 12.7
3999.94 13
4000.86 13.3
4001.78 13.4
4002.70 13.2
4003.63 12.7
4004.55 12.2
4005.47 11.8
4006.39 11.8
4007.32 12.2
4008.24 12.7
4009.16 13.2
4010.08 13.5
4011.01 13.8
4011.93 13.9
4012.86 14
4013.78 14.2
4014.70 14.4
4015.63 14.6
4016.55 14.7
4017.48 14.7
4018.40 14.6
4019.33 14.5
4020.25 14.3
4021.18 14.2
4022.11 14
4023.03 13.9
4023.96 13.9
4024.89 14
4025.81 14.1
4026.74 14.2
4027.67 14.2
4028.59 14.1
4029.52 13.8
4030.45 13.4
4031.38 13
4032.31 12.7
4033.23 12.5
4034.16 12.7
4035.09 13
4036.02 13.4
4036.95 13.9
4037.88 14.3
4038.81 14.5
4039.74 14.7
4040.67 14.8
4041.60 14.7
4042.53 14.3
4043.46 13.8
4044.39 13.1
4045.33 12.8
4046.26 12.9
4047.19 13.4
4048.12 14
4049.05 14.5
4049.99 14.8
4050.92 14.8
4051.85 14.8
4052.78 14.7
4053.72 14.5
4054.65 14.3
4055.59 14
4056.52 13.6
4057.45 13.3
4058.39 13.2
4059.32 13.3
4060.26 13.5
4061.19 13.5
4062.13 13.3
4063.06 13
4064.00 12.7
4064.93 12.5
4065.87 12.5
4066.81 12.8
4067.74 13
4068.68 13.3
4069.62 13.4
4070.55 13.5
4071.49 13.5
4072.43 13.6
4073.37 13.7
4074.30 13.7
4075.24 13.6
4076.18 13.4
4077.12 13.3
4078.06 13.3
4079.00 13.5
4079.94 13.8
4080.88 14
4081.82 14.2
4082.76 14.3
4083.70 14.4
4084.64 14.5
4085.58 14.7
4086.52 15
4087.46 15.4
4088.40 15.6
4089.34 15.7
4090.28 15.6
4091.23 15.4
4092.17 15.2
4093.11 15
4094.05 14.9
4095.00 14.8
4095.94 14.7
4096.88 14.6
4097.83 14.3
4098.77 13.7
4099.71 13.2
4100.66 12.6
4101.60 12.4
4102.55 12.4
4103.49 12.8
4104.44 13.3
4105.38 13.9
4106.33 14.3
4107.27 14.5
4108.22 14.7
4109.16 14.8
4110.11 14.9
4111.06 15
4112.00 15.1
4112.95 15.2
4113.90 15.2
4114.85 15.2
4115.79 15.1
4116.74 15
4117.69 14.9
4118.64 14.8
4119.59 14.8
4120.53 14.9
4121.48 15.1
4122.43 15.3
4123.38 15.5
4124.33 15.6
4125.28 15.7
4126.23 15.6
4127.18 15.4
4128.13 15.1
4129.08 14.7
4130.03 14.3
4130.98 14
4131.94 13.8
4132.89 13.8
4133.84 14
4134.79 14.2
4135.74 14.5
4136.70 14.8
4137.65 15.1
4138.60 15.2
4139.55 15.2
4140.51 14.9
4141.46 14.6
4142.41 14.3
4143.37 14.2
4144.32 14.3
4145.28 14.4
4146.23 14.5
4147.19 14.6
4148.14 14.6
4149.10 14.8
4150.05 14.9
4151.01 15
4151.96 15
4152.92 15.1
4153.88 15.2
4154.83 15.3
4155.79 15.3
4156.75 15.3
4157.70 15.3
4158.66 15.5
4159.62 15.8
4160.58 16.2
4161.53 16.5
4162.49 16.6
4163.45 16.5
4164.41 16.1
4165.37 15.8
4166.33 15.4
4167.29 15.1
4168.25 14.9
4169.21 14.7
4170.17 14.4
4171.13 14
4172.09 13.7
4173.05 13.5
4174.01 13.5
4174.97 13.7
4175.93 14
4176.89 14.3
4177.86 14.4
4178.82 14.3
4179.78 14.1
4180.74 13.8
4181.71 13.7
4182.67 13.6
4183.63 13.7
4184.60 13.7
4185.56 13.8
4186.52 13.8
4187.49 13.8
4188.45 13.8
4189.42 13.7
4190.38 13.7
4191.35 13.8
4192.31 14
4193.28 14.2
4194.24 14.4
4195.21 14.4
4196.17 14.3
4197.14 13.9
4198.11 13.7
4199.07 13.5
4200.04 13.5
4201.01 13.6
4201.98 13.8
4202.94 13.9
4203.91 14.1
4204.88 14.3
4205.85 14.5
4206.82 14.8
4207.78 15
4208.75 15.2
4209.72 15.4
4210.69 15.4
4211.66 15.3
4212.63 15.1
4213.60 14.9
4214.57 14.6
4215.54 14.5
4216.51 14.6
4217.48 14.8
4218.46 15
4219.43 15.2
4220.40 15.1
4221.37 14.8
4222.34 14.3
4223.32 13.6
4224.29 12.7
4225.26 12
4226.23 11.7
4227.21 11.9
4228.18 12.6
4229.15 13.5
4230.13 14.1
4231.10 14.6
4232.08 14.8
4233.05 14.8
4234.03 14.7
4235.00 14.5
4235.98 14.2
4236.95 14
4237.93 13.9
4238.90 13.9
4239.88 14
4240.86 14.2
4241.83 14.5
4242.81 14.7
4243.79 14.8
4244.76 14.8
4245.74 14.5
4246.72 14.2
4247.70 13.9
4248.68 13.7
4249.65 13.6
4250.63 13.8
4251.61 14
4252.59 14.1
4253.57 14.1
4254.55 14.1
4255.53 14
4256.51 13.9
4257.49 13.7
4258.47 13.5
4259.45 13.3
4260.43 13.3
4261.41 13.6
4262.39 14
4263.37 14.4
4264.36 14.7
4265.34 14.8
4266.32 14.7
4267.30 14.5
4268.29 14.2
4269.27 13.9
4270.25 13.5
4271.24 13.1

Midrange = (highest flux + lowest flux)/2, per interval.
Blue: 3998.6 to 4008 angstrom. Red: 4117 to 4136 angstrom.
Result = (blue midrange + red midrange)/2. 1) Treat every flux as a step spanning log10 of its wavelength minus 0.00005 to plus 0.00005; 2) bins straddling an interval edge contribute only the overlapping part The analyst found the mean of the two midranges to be 13.7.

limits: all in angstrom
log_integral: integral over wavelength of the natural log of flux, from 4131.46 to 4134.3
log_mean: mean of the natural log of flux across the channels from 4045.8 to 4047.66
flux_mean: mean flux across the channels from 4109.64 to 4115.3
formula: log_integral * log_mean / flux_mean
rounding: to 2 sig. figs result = 1.3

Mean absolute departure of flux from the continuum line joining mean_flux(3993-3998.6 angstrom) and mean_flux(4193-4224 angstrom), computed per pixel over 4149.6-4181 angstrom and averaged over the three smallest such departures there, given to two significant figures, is 0.10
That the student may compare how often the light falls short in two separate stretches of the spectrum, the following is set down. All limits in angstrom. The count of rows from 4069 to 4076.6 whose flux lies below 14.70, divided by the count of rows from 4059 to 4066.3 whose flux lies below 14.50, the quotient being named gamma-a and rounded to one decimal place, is 1.0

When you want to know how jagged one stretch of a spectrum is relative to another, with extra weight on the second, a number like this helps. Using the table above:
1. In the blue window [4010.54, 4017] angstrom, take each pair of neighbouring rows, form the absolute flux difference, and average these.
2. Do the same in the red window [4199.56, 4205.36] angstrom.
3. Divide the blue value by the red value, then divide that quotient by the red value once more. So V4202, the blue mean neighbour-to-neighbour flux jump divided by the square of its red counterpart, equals 5.9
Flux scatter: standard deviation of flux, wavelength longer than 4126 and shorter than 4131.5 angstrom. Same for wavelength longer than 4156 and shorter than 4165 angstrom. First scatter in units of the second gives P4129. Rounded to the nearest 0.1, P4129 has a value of 1.2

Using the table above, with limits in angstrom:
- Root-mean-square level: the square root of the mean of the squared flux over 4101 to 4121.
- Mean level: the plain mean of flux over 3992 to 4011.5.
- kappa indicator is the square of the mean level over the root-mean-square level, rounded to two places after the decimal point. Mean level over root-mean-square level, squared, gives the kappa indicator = 0.78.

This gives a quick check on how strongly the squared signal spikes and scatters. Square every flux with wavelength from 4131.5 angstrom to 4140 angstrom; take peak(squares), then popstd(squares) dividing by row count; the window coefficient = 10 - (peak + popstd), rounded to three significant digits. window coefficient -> -237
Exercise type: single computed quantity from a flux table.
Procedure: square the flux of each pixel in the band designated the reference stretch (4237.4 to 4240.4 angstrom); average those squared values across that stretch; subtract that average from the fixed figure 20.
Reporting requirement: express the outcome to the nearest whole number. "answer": -174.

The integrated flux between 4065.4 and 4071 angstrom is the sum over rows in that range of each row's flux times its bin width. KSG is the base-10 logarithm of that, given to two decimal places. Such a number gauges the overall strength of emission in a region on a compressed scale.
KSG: 1.87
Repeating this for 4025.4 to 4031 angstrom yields 1.89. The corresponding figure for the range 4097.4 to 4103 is 1.87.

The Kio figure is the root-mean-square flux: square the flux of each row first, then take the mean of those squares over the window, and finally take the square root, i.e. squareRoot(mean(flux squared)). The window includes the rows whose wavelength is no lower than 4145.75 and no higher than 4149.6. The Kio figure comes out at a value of 14.6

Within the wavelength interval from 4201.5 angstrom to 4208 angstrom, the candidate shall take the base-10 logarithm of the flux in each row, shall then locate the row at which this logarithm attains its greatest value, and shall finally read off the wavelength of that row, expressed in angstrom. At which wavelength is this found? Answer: 4207.78 angstrom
